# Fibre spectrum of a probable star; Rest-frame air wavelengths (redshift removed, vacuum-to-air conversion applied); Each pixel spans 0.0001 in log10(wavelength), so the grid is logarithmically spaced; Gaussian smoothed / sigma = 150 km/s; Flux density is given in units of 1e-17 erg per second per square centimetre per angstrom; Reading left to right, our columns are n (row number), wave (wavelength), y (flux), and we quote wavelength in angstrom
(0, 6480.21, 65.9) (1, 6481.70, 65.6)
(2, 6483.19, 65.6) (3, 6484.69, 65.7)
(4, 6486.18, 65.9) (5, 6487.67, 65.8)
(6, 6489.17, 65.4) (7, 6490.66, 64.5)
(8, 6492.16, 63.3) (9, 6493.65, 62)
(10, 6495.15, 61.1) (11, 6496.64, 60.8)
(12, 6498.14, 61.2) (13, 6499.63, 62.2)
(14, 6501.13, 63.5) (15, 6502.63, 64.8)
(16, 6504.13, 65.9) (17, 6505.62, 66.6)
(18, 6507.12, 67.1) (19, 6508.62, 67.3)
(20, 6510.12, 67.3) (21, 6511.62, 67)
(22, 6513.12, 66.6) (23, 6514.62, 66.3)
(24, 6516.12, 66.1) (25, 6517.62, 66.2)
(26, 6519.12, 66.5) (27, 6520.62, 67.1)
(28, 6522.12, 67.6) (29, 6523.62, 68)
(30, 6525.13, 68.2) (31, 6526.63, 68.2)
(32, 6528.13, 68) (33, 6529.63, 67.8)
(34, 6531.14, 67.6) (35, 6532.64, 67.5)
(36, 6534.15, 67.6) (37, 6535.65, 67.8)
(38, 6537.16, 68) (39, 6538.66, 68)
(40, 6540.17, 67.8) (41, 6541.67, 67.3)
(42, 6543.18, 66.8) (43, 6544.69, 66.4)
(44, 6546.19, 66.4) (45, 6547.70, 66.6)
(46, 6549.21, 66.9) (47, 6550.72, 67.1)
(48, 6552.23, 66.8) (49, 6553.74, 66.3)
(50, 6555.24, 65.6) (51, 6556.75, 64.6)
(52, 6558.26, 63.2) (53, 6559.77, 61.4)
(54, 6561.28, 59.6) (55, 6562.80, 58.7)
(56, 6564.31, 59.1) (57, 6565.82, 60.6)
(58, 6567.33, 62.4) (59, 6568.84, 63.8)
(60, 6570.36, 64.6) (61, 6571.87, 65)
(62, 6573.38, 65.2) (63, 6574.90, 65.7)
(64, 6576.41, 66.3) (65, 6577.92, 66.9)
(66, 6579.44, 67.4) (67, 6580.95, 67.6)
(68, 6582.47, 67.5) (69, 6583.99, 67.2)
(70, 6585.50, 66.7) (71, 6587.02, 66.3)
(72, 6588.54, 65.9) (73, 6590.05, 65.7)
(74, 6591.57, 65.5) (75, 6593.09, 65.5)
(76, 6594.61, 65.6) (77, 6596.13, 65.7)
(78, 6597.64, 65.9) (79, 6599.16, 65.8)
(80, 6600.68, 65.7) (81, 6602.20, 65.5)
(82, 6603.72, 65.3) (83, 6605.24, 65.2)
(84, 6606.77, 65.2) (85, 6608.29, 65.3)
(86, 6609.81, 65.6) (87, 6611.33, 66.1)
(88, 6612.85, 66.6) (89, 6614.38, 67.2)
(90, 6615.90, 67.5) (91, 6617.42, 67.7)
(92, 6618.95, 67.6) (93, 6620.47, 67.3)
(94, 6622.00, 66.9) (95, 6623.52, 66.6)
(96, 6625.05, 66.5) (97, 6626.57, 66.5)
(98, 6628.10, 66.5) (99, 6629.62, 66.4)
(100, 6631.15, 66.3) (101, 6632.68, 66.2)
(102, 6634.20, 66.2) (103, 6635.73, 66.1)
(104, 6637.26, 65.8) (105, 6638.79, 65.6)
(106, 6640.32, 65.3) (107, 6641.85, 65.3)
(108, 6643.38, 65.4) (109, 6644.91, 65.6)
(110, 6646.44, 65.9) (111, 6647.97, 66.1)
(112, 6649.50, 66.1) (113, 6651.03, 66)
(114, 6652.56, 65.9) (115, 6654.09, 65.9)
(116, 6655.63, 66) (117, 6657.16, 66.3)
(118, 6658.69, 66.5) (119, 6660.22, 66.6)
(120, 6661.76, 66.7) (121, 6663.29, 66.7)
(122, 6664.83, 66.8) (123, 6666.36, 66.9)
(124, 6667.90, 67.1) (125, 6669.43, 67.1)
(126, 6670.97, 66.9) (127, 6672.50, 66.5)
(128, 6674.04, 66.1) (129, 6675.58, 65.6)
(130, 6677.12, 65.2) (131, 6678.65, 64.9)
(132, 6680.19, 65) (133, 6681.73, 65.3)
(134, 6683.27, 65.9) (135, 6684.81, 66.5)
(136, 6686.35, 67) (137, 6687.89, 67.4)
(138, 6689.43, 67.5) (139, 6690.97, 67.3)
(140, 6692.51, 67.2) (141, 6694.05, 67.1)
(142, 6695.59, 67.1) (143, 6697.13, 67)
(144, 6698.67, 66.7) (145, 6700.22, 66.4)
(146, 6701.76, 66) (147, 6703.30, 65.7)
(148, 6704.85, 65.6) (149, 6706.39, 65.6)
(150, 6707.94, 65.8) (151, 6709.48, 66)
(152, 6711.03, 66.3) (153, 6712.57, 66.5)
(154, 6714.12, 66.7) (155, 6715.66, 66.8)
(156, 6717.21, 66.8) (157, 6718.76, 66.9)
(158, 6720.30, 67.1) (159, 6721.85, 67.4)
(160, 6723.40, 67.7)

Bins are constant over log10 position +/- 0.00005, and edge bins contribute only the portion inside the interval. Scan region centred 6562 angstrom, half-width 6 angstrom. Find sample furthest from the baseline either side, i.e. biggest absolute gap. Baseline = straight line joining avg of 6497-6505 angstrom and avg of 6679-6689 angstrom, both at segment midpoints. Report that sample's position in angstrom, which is 6562.80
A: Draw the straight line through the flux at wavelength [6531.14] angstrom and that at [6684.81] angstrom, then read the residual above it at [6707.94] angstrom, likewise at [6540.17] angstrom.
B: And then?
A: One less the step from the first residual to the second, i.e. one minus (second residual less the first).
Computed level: 0.2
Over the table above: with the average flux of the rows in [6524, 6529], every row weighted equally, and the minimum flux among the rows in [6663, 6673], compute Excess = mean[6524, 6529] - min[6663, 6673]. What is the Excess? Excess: 1.6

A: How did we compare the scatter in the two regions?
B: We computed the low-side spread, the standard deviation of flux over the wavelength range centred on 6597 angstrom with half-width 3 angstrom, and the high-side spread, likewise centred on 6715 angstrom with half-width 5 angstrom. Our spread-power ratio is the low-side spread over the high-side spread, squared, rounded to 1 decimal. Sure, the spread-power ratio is 0.3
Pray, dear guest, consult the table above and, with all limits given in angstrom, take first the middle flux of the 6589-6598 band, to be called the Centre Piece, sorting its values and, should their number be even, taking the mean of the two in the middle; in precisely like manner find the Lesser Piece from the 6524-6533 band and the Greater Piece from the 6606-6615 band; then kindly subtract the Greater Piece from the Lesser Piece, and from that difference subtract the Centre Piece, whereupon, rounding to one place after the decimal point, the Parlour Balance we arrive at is -63.6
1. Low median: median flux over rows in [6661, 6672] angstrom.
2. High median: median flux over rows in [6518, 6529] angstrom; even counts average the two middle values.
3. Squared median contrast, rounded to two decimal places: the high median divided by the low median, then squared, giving 1.03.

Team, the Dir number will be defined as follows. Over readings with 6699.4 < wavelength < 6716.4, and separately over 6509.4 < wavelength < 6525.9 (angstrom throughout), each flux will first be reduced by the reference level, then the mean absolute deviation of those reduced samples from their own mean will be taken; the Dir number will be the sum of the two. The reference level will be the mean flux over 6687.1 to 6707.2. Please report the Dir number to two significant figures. 0.97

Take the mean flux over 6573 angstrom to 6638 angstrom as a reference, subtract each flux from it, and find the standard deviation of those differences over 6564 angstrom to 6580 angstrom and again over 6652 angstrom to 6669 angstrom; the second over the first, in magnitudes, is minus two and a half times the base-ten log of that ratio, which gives 2.0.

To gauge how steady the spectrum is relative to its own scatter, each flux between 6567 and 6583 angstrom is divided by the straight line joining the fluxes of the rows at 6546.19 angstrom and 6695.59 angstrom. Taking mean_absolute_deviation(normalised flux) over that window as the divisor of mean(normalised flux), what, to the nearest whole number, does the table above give 50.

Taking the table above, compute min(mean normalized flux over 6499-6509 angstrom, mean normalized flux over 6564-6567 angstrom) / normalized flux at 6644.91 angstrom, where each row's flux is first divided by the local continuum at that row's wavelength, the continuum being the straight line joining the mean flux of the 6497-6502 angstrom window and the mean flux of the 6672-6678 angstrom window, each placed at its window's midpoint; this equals 0.94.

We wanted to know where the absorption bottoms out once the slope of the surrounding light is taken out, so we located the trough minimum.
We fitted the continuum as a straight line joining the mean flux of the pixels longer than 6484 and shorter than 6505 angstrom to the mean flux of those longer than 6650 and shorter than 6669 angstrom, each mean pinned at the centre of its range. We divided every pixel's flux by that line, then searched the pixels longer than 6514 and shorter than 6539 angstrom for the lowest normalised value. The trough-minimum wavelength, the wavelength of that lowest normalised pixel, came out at 6516.12 angstrom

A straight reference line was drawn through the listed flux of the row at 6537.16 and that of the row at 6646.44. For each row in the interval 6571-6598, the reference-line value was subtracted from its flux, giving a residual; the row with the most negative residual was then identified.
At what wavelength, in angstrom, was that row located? 6571.87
